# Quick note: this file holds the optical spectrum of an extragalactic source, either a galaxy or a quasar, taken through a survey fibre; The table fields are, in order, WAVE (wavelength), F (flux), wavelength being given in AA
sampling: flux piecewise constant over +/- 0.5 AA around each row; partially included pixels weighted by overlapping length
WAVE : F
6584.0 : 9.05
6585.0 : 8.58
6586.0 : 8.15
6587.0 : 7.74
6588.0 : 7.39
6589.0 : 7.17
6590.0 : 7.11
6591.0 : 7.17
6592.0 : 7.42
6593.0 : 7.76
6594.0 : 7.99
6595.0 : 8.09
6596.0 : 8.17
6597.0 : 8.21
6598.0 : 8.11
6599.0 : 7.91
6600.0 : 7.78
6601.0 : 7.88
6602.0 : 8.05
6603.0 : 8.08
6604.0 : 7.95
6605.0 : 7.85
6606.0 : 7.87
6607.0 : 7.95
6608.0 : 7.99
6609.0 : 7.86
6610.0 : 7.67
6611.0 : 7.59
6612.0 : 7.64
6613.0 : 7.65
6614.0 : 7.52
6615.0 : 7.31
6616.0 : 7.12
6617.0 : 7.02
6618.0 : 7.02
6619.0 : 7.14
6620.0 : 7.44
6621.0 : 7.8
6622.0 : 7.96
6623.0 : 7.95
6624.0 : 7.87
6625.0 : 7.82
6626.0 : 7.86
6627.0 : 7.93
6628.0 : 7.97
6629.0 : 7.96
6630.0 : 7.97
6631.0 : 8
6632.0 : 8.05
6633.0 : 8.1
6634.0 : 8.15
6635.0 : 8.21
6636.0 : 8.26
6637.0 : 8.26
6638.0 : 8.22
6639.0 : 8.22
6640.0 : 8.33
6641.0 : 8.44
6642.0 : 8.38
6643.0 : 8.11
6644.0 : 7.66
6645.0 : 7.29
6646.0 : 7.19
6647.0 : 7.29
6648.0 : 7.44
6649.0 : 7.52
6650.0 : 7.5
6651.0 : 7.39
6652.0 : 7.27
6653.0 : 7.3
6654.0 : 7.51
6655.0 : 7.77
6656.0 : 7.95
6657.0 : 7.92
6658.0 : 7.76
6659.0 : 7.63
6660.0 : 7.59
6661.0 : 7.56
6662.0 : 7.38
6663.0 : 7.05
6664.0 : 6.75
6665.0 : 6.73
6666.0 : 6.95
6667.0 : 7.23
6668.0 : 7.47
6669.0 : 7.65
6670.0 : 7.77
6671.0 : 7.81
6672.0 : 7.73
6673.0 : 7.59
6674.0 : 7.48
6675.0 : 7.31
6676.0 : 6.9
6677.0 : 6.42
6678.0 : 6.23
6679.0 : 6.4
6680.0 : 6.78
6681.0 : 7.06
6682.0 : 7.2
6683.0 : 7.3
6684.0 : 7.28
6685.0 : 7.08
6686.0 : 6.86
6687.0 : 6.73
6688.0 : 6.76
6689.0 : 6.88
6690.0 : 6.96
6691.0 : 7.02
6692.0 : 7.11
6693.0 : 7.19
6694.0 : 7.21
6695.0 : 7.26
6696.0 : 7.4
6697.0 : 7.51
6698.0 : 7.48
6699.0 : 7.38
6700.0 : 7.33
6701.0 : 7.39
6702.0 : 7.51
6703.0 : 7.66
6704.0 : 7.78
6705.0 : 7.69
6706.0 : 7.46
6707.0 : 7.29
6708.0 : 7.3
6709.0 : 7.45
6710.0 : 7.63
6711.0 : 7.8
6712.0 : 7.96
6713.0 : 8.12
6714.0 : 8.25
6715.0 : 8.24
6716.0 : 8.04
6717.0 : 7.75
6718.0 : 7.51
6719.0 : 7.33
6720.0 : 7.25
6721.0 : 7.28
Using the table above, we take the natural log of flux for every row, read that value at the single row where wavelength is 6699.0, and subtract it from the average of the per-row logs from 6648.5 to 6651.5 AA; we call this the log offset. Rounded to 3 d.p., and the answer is 0.012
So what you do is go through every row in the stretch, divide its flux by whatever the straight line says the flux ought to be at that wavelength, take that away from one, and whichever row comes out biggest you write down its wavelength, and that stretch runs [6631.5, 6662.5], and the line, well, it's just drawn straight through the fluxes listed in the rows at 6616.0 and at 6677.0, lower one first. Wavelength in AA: 6646.0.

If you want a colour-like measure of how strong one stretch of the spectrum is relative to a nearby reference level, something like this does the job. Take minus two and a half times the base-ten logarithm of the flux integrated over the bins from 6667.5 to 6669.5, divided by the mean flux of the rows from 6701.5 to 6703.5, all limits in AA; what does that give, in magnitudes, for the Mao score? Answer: -0.75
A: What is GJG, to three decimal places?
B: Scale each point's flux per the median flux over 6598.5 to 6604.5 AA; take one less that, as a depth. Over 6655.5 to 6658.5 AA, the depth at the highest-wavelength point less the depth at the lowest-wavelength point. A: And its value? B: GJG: 0.024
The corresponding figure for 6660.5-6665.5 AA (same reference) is 0.105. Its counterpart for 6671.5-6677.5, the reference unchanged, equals 0.165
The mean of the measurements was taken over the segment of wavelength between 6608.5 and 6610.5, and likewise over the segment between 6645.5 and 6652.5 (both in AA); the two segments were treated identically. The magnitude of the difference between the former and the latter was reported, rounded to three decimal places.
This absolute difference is 0.394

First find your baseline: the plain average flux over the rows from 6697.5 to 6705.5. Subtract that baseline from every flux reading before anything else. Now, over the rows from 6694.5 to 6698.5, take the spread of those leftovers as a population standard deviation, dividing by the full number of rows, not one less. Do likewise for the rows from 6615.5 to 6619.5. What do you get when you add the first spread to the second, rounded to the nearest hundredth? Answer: 0.15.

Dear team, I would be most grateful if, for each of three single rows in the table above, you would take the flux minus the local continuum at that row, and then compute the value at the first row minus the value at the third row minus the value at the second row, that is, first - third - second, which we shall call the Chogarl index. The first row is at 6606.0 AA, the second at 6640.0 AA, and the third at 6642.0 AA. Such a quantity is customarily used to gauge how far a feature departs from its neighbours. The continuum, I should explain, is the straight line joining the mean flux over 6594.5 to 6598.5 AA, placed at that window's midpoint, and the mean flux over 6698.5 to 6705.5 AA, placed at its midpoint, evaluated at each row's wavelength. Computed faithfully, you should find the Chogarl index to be -1.2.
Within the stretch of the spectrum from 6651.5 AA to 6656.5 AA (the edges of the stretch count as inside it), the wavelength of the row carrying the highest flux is 6656.0 AA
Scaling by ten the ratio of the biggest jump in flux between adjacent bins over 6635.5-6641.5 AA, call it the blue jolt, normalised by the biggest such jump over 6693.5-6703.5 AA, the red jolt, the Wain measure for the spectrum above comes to 7.3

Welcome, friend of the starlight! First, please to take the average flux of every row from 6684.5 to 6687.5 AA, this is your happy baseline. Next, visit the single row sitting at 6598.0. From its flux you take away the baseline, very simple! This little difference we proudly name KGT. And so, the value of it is 1.2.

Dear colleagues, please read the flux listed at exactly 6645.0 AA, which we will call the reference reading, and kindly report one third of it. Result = 2.43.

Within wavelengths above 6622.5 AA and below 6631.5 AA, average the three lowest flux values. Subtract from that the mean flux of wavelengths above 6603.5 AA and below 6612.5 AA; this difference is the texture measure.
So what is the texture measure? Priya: 0.0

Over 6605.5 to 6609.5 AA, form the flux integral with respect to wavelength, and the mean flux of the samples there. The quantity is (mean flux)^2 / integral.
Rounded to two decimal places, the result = 1.98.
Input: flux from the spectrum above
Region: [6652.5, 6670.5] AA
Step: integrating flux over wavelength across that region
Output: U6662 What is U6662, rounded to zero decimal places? 134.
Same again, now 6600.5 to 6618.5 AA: 138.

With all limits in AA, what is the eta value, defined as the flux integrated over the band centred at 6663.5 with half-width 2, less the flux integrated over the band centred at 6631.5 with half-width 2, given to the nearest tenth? -4.2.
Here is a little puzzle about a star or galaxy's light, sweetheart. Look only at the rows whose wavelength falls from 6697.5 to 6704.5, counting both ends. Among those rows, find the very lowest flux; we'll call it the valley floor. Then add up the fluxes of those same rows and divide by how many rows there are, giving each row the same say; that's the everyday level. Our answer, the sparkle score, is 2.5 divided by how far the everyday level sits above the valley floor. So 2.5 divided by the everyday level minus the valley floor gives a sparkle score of 14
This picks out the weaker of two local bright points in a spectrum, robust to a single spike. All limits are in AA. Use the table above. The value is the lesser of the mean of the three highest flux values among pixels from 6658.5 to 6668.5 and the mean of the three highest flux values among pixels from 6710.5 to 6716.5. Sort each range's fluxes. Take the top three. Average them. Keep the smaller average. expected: 7.6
